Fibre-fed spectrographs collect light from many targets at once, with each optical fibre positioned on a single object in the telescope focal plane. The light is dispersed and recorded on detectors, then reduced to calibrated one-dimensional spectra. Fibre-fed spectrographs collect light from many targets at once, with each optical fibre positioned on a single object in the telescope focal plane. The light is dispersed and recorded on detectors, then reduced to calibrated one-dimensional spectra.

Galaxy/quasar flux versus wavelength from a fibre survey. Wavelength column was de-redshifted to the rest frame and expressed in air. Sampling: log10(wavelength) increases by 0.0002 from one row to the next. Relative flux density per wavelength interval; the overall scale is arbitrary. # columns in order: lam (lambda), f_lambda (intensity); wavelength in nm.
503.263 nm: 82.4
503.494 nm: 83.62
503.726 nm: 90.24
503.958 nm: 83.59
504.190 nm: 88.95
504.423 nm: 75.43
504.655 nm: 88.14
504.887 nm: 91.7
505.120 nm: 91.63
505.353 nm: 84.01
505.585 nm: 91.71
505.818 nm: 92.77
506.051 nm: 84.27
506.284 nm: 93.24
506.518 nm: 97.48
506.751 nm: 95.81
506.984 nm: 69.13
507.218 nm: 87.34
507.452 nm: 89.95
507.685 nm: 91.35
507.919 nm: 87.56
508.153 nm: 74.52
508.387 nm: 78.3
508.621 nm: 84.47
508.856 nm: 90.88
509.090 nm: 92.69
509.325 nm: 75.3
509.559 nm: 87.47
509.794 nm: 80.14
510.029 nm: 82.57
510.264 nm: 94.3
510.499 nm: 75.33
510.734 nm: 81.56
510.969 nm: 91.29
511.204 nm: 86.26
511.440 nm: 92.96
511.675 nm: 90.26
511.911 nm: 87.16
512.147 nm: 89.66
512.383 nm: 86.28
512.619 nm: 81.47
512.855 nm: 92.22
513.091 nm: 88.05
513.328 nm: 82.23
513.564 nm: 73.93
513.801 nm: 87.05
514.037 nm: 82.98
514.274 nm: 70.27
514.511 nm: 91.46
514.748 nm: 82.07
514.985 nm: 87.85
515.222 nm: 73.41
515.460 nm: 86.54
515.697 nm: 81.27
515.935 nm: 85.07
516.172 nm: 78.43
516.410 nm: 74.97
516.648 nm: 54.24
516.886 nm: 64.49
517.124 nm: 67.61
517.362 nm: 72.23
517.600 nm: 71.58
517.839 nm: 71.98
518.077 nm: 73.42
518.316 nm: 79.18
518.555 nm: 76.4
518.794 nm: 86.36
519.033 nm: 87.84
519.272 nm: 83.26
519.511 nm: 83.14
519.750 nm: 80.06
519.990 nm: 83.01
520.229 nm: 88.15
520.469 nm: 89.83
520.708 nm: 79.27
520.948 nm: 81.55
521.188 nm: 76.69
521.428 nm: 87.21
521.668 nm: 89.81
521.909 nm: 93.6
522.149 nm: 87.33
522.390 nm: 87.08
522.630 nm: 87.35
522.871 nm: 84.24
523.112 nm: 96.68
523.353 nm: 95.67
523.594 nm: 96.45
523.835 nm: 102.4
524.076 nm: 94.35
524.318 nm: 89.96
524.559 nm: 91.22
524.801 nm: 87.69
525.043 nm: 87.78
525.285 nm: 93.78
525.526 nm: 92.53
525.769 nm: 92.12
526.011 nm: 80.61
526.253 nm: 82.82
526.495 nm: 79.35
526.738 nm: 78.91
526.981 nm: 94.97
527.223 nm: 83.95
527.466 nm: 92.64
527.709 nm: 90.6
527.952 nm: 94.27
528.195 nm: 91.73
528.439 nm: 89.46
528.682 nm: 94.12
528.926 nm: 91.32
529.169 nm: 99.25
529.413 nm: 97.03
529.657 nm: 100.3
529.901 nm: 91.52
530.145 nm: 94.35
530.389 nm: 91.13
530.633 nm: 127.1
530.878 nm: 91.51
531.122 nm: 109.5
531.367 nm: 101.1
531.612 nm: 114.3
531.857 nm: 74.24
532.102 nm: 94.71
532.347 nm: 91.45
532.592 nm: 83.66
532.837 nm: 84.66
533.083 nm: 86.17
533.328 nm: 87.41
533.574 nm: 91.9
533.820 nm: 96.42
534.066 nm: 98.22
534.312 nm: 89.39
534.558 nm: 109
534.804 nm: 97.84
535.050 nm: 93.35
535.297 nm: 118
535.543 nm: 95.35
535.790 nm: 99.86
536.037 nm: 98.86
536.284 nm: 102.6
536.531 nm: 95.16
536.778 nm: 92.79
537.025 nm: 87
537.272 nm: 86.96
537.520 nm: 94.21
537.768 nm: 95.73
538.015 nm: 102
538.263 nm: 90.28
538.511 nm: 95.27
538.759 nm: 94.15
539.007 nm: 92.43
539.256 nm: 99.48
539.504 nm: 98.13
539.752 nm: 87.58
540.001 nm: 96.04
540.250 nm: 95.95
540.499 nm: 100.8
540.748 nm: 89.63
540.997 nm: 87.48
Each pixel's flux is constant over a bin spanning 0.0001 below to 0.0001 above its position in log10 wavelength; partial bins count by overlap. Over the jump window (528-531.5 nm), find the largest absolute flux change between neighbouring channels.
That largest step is 36.0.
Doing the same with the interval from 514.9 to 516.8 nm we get 20.7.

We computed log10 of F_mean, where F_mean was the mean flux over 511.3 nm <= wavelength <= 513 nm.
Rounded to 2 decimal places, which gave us 1.95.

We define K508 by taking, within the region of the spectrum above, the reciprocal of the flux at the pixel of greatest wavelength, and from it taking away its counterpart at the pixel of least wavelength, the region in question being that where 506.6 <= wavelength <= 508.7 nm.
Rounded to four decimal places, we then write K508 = 0.0014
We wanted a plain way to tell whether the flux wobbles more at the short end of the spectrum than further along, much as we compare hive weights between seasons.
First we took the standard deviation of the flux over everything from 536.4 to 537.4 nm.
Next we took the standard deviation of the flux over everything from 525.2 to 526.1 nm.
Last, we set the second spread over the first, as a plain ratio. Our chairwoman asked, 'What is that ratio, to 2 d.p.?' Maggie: 1.48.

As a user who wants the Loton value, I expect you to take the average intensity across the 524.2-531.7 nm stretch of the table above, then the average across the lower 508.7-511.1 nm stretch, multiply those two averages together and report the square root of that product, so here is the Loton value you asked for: 89.2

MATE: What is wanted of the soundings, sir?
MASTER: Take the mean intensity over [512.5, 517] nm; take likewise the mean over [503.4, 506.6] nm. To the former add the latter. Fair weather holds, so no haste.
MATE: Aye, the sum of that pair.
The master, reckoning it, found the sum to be 168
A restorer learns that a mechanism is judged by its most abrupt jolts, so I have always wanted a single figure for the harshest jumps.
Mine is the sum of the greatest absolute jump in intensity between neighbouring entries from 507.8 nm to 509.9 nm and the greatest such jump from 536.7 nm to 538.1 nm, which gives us 25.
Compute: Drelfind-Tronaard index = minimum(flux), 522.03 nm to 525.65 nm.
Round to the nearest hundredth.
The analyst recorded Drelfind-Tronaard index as 84.24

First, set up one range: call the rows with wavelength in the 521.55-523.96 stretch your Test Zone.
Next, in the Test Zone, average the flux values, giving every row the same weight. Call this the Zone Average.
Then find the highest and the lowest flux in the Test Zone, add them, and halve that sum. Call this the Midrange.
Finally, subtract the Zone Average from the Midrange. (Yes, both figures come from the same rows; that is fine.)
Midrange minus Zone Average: 1.3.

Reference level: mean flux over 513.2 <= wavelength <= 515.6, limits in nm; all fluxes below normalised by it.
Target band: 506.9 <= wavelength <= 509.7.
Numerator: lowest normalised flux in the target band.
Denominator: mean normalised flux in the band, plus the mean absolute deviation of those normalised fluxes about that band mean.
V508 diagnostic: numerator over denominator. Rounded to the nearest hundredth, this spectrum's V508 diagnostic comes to 0.76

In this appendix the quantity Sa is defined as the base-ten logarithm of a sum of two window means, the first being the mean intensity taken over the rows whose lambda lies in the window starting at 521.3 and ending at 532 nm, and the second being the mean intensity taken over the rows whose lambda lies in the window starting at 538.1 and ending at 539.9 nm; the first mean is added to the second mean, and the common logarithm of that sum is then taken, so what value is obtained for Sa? 2.271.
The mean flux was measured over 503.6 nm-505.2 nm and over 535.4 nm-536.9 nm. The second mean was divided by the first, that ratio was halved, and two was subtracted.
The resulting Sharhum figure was -1.44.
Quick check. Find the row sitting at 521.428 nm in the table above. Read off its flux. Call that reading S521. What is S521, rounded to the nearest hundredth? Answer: 87.21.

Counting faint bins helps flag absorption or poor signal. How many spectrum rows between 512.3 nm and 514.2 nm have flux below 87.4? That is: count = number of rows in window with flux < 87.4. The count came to 6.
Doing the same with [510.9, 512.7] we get 4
